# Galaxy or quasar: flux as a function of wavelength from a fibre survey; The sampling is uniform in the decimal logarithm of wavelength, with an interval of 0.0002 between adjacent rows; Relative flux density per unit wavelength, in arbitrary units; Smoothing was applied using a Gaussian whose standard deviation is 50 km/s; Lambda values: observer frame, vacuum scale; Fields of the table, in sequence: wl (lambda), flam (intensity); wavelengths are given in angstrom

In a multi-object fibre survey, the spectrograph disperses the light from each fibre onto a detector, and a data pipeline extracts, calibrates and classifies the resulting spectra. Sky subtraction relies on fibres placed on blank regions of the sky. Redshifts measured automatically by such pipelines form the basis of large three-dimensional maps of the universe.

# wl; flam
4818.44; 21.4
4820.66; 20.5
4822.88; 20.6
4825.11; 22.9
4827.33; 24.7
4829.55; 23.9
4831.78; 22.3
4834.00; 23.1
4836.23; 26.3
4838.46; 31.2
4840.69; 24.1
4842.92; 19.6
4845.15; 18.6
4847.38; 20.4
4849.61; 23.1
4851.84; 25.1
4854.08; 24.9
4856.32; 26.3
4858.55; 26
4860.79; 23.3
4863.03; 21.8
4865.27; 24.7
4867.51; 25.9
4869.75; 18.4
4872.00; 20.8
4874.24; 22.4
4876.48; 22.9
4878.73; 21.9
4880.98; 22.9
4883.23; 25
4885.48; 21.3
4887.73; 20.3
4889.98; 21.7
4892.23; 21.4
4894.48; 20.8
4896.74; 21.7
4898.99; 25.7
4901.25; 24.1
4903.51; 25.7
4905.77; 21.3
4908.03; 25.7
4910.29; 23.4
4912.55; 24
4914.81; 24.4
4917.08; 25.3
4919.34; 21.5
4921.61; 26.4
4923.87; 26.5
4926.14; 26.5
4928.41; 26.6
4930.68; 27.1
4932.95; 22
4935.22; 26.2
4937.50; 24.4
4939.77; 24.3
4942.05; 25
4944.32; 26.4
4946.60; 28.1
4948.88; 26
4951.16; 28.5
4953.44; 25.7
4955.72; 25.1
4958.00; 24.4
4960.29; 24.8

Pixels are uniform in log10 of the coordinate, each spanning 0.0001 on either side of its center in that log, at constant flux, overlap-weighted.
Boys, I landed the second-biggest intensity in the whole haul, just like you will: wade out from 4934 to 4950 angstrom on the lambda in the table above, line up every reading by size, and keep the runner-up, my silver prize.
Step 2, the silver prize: 26.4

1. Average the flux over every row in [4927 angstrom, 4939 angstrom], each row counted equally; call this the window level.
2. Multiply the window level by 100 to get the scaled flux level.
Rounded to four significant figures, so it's 2526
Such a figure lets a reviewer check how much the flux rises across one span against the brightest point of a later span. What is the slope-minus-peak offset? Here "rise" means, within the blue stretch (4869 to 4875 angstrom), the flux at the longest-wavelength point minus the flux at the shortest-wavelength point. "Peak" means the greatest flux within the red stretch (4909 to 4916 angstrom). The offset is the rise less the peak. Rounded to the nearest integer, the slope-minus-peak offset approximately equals -20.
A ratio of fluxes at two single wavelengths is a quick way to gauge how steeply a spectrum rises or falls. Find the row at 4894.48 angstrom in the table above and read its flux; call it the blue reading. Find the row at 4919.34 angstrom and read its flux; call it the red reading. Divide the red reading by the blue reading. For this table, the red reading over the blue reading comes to 1.03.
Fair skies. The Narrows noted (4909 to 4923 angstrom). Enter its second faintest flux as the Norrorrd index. 23.4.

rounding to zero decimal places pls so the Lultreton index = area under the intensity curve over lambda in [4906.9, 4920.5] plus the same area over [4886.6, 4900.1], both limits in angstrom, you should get 623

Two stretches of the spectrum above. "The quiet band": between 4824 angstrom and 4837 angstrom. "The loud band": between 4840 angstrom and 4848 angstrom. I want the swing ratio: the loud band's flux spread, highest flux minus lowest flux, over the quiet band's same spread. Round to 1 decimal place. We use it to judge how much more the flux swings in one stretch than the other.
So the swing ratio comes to 1.4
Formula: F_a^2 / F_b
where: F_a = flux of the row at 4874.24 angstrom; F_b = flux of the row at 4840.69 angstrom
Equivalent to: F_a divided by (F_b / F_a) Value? 21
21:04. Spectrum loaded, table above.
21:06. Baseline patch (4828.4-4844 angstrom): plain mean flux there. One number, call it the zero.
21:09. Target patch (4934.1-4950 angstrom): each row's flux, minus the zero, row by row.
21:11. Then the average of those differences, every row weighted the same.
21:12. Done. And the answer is 1.4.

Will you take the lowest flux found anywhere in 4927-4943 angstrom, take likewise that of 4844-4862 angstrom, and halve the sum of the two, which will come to 20.3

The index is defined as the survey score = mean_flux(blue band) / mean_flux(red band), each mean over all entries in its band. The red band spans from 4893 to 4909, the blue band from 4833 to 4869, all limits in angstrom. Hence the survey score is 1.02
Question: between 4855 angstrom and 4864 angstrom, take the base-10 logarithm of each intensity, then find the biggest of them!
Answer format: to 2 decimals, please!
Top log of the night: 1.42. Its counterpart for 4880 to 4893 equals 1.40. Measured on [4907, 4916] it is 1.41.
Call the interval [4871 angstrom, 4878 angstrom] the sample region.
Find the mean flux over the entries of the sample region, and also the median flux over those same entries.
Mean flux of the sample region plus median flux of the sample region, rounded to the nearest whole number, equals 44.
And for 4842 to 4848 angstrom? 39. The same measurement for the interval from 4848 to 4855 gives 49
